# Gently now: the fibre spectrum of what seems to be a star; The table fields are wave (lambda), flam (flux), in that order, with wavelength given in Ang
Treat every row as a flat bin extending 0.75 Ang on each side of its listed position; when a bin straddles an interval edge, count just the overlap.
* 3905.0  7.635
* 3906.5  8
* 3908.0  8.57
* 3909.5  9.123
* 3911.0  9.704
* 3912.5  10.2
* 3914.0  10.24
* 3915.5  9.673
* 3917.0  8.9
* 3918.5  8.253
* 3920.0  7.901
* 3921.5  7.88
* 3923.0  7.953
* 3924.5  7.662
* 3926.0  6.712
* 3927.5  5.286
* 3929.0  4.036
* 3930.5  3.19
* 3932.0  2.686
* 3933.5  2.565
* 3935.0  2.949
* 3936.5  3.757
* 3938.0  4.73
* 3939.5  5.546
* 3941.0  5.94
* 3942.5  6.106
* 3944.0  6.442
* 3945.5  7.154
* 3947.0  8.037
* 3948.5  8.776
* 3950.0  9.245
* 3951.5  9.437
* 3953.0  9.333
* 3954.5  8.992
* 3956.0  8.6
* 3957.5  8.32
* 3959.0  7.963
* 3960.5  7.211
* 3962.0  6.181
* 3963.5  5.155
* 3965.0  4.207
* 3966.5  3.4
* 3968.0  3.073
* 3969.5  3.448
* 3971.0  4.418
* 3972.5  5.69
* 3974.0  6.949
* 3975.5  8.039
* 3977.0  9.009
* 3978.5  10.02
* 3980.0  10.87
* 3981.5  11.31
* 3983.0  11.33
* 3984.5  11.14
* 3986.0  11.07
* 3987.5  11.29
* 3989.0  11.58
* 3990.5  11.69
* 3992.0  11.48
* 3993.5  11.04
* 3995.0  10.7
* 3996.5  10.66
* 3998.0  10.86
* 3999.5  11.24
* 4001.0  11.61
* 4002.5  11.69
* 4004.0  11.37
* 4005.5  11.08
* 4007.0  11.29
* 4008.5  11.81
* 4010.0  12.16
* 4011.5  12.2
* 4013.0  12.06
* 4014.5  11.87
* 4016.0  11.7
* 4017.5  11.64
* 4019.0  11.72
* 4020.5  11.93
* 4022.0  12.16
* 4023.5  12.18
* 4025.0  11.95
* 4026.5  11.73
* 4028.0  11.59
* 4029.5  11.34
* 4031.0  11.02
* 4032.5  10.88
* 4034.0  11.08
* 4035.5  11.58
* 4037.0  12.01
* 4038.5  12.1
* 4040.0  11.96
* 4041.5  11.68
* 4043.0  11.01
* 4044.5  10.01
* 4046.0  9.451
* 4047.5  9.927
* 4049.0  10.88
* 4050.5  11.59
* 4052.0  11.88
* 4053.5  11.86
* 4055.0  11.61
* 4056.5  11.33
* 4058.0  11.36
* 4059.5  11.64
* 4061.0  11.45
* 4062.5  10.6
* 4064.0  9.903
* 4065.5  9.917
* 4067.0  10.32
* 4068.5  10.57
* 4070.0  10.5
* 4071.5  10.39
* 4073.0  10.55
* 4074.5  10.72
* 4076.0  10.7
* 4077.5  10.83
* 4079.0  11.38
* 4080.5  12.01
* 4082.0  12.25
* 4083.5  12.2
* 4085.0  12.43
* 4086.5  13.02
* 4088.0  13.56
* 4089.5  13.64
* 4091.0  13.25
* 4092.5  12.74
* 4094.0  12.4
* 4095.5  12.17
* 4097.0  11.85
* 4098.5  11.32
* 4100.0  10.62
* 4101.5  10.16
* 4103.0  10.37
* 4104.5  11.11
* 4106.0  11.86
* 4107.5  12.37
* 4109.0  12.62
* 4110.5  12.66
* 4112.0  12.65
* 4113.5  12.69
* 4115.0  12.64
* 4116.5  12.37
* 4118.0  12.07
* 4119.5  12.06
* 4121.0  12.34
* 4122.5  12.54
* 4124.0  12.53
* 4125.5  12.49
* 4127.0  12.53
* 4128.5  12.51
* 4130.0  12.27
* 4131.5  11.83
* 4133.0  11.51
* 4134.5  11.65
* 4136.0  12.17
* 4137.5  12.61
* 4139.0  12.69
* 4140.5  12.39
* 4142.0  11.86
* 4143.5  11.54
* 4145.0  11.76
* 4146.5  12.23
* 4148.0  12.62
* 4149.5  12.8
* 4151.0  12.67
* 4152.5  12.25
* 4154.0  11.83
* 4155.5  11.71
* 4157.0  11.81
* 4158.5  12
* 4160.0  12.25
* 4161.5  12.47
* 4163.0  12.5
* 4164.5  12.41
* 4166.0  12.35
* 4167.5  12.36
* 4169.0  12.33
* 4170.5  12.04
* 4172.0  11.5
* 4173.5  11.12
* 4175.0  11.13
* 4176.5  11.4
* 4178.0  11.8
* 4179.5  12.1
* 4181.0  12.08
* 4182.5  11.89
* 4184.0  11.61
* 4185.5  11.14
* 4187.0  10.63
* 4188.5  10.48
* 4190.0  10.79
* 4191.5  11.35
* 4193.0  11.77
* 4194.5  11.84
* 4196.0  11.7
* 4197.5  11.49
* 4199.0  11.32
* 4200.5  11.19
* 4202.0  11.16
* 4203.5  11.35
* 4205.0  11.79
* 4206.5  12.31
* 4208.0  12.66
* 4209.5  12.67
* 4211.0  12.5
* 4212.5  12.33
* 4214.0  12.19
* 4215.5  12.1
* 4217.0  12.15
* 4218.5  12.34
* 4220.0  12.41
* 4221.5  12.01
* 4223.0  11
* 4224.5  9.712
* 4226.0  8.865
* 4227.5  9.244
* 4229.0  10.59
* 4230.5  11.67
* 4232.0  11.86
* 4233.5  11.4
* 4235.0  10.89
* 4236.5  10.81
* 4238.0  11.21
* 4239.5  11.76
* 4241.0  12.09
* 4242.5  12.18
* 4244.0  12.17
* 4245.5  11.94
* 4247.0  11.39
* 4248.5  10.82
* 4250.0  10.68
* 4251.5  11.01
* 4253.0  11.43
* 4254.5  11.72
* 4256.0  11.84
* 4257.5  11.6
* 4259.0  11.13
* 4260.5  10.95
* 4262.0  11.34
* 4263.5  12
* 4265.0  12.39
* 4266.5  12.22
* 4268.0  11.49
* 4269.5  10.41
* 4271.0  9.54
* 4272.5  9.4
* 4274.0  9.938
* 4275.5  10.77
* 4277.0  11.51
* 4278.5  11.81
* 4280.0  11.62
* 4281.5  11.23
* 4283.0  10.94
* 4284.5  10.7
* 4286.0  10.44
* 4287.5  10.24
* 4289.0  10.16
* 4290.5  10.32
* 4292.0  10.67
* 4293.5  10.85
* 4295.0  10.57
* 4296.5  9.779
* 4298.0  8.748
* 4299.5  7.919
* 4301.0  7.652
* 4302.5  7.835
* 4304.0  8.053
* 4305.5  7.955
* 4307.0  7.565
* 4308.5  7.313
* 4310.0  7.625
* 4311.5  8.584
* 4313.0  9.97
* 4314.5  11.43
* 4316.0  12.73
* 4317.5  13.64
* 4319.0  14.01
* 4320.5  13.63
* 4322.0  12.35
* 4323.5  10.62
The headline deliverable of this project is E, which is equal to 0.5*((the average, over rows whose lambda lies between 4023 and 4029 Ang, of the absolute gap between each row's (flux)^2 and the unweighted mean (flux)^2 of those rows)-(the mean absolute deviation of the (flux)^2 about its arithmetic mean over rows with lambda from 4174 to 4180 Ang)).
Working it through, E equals -1.6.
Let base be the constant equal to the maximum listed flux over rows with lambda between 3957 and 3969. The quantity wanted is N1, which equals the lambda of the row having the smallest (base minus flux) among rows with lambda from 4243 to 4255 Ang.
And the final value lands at 4244.0 Ang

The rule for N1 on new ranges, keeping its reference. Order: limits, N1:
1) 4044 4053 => 4052.0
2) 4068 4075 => 4074.5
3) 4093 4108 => 4094.0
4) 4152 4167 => 4163.0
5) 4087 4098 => 4089.5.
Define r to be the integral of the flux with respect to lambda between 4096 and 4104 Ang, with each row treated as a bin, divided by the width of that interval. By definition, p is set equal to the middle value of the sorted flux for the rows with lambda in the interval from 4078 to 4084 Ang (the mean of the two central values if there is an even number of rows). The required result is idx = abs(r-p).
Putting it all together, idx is 1.2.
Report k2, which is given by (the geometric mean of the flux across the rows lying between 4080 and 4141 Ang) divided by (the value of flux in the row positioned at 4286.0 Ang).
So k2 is 1.17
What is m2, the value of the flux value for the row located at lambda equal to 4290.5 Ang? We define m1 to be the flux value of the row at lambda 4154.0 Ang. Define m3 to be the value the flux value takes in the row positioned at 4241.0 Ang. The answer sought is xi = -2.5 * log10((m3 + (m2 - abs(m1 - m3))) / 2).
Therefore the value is -2.61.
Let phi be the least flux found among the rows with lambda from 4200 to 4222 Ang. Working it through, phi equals 11.16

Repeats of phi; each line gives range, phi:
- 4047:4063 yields 9.927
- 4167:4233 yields 8.865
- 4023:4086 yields 9.451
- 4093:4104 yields 10.16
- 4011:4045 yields 10.01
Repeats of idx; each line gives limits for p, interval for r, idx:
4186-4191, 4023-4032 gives 1.0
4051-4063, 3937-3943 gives 6.0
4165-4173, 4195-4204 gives 0.9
